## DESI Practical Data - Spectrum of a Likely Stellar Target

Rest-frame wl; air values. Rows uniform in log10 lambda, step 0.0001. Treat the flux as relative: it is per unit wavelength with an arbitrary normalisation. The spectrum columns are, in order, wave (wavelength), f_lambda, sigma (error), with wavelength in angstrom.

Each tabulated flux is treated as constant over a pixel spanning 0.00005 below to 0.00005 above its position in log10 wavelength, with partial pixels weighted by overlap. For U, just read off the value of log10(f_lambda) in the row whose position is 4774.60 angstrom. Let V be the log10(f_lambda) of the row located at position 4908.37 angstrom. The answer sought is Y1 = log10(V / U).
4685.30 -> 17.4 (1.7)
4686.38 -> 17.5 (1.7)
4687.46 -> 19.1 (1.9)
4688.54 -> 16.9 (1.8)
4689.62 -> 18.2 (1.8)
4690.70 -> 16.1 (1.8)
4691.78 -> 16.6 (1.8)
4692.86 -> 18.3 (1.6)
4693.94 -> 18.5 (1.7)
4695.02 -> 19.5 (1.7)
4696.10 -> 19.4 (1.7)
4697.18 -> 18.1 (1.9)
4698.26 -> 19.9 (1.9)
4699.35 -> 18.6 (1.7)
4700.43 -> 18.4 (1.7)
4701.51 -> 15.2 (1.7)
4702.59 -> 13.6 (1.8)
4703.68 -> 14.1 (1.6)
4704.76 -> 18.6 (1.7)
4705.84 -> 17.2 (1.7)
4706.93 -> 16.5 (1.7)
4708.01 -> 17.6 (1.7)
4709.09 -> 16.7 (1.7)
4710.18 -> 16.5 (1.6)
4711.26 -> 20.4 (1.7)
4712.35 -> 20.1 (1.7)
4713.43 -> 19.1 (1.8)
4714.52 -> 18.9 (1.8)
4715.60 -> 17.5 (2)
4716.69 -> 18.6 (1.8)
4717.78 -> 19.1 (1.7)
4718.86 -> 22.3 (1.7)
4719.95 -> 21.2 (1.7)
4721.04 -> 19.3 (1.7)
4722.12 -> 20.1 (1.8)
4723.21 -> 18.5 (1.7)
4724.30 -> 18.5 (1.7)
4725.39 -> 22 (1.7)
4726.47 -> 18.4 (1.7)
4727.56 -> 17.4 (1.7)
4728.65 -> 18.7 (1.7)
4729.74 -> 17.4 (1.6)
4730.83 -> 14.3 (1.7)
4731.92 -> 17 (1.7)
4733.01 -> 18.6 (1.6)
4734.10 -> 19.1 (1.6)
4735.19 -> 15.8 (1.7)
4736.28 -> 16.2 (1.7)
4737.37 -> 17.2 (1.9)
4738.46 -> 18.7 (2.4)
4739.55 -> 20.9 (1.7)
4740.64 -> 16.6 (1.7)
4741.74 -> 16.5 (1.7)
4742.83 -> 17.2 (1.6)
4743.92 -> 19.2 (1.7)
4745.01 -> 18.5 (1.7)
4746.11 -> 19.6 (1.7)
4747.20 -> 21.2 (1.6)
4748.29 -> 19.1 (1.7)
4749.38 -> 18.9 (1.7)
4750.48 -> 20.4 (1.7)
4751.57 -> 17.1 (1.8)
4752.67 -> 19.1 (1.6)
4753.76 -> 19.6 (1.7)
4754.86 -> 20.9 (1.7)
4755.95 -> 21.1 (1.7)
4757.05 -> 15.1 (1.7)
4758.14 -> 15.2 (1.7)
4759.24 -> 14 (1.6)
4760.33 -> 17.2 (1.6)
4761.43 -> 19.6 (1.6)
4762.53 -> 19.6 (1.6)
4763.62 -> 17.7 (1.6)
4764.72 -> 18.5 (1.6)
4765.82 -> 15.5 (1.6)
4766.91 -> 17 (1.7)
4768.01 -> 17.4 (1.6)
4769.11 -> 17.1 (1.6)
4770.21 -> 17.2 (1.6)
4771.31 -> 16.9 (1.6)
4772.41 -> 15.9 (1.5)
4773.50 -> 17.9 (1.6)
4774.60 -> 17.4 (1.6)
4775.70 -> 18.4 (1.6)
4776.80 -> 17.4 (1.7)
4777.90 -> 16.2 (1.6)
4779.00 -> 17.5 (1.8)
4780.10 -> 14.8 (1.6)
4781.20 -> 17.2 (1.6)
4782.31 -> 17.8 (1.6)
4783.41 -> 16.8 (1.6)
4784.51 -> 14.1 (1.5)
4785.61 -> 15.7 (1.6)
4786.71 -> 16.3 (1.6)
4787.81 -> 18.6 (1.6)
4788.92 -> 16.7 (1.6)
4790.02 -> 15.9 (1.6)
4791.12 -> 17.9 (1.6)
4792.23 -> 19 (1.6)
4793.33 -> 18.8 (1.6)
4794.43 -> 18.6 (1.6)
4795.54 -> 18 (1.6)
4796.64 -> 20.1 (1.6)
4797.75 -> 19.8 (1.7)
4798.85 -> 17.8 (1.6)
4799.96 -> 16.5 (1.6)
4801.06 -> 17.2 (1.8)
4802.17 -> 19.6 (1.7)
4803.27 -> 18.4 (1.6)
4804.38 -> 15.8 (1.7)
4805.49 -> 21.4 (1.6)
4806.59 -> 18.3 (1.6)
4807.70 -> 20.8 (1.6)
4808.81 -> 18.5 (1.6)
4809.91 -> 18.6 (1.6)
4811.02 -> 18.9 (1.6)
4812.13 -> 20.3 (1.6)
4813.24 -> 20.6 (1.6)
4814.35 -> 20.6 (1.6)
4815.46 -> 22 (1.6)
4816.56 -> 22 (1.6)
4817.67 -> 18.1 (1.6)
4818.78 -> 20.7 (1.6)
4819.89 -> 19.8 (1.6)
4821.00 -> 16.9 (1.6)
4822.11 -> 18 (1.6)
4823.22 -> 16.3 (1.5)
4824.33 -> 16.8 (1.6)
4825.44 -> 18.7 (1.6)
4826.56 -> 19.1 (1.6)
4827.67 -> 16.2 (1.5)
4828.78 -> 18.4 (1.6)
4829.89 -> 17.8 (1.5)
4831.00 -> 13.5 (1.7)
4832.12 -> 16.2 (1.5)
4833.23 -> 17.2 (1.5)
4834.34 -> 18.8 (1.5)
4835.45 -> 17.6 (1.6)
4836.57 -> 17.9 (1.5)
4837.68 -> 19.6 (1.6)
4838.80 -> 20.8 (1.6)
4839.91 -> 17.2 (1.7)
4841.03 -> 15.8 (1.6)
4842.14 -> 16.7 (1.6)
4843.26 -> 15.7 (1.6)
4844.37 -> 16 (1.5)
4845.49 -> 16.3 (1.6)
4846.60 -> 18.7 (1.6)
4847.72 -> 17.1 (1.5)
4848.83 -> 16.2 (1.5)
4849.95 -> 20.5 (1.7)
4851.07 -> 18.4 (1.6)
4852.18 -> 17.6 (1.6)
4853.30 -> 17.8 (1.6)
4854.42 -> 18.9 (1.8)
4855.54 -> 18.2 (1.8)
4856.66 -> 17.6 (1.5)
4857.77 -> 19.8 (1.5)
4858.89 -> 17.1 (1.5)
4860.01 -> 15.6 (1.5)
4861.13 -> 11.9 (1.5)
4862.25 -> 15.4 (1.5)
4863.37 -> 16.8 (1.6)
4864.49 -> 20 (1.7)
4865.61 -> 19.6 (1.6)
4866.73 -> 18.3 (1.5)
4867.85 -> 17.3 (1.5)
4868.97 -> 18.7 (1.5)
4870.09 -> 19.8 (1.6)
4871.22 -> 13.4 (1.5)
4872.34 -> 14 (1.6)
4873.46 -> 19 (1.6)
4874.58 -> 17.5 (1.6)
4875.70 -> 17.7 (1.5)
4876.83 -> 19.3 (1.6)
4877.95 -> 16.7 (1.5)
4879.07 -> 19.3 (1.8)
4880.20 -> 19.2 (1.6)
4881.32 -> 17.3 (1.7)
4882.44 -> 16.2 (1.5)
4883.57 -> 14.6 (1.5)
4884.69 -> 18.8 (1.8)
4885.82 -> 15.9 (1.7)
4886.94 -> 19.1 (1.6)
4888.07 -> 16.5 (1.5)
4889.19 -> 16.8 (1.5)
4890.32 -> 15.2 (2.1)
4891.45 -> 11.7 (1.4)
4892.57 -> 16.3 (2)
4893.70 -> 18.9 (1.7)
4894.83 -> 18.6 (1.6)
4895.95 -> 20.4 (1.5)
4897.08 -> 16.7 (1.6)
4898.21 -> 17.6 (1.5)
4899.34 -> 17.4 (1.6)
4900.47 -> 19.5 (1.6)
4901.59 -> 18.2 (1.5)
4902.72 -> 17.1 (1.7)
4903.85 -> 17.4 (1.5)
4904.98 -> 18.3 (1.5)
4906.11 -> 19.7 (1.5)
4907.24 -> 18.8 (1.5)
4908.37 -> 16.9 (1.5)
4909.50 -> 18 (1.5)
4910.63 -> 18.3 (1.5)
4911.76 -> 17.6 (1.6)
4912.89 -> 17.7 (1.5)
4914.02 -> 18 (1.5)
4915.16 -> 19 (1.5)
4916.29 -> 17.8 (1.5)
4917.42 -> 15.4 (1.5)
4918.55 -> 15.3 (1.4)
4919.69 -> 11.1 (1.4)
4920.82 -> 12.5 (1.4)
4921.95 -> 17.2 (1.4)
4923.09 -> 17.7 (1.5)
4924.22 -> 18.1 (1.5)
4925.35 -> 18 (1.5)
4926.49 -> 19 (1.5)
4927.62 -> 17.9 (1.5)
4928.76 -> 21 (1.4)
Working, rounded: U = 1.24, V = 1.23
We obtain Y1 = -0.004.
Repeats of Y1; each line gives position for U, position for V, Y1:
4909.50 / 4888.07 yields -0.013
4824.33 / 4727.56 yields 0.005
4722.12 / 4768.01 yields -0.021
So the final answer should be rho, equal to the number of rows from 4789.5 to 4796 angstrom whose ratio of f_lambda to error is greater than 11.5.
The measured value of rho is 3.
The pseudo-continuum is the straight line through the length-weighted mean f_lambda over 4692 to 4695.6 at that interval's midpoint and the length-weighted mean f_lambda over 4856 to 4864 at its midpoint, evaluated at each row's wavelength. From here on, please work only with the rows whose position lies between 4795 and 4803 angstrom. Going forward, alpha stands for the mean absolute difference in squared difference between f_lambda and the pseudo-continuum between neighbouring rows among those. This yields 3.7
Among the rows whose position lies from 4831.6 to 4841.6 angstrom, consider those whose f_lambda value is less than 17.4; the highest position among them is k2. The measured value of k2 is 4841.03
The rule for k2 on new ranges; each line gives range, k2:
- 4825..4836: 4833.23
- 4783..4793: 4790.02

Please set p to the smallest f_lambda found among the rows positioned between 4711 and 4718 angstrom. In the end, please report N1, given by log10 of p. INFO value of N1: 1.24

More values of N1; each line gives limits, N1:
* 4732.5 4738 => 1.20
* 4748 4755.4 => 1.23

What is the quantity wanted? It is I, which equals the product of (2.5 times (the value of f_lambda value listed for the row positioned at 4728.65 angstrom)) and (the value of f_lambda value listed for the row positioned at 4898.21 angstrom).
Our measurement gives 823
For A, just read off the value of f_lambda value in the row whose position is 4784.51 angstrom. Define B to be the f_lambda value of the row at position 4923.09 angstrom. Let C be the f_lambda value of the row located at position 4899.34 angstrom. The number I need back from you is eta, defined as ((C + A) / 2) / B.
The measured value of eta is 0.89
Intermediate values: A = 14.1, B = 17.7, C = 17.4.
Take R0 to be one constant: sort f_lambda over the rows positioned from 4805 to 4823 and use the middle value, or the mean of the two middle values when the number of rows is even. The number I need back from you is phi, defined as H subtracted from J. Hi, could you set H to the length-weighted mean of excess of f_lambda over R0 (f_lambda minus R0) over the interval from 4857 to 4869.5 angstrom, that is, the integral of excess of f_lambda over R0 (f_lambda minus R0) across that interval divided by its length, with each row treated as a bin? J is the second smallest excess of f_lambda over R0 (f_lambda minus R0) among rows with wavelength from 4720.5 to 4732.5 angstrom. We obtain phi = -0.3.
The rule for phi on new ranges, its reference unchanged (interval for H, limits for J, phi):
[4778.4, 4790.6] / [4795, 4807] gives 0.0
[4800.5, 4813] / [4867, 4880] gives -4.9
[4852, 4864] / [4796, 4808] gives -0.5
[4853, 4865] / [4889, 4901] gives -2.0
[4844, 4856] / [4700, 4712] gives -3.7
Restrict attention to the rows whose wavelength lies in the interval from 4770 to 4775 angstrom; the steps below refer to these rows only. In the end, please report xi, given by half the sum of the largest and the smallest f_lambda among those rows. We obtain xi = 16.9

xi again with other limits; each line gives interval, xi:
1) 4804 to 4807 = 18.6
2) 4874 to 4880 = 18.0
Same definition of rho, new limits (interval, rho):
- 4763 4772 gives 1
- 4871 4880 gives 3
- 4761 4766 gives 3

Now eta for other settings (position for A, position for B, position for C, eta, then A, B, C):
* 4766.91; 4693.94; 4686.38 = 0.93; 17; 18.5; 17.5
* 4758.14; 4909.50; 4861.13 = 0.75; 15.2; 18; 11.9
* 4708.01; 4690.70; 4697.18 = 1.11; 17.6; 16.1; 18.1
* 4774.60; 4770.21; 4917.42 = 0.95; 17.4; 17.2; 15.4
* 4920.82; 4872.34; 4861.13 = 0.87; 12.5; 14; 11.9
